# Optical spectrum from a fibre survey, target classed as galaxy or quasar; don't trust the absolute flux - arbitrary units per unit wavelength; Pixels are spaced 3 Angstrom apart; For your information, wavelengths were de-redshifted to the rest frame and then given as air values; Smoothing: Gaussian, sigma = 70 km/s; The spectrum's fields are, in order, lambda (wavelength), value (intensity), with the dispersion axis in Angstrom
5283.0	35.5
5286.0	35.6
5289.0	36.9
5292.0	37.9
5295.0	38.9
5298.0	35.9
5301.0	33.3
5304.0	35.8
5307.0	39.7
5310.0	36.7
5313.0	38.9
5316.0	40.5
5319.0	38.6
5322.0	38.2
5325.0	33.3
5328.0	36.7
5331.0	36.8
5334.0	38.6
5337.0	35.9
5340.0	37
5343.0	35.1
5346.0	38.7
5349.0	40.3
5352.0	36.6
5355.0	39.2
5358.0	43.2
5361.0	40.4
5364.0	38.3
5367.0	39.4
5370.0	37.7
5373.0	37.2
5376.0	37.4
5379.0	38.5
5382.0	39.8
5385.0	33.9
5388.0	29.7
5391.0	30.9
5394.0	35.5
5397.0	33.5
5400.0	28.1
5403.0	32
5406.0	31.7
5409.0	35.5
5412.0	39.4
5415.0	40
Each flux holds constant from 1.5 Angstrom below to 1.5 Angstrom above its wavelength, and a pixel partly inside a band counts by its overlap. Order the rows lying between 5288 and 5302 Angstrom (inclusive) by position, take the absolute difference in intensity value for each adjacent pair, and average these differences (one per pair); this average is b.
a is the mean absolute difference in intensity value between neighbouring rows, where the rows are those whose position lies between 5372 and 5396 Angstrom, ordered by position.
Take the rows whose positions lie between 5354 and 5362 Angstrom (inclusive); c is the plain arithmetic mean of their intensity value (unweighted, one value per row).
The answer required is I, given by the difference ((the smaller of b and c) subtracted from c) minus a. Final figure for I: 36.4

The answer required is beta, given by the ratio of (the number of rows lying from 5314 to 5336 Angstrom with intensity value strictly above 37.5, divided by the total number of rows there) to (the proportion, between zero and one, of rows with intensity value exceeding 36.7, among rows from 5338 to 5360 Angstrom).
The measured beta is 0.8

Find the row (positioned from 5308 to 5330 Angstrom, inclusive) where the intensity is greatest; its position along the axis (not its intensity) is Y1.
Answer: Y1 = 5316.0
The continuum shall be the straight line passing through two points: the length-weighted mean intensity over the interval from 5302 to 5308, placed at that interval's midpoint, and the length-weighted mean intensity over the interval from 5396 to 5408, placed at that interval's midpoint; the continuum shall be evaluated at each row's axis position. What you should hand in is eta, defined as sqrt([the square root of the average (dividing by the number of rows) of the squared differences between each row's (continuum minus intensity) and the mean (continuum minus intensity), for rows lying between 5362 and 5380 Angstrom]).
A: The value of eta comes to 0.84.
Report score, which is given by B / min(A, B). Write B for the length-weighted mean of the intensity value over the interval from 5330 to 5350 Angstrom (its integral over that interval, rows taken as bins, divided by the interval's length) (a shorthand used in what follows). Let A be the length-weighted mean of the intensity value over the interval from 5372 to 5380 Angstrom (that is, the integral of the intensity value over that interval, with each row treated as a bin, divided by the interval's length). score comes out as 1.00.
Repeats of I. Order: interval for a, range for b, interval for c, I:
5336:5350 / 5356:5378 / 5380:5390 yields 31.0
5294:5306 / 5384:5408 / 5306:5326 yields 32.2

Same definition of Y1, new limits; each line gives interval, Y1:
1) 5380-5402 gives 5382.0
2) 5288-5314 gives 5307.0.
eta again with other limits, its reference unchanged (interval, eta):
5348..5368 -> 1.40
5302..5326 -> 1.46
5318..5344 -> 1.26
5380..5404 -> 1.79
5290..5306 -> 1.33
